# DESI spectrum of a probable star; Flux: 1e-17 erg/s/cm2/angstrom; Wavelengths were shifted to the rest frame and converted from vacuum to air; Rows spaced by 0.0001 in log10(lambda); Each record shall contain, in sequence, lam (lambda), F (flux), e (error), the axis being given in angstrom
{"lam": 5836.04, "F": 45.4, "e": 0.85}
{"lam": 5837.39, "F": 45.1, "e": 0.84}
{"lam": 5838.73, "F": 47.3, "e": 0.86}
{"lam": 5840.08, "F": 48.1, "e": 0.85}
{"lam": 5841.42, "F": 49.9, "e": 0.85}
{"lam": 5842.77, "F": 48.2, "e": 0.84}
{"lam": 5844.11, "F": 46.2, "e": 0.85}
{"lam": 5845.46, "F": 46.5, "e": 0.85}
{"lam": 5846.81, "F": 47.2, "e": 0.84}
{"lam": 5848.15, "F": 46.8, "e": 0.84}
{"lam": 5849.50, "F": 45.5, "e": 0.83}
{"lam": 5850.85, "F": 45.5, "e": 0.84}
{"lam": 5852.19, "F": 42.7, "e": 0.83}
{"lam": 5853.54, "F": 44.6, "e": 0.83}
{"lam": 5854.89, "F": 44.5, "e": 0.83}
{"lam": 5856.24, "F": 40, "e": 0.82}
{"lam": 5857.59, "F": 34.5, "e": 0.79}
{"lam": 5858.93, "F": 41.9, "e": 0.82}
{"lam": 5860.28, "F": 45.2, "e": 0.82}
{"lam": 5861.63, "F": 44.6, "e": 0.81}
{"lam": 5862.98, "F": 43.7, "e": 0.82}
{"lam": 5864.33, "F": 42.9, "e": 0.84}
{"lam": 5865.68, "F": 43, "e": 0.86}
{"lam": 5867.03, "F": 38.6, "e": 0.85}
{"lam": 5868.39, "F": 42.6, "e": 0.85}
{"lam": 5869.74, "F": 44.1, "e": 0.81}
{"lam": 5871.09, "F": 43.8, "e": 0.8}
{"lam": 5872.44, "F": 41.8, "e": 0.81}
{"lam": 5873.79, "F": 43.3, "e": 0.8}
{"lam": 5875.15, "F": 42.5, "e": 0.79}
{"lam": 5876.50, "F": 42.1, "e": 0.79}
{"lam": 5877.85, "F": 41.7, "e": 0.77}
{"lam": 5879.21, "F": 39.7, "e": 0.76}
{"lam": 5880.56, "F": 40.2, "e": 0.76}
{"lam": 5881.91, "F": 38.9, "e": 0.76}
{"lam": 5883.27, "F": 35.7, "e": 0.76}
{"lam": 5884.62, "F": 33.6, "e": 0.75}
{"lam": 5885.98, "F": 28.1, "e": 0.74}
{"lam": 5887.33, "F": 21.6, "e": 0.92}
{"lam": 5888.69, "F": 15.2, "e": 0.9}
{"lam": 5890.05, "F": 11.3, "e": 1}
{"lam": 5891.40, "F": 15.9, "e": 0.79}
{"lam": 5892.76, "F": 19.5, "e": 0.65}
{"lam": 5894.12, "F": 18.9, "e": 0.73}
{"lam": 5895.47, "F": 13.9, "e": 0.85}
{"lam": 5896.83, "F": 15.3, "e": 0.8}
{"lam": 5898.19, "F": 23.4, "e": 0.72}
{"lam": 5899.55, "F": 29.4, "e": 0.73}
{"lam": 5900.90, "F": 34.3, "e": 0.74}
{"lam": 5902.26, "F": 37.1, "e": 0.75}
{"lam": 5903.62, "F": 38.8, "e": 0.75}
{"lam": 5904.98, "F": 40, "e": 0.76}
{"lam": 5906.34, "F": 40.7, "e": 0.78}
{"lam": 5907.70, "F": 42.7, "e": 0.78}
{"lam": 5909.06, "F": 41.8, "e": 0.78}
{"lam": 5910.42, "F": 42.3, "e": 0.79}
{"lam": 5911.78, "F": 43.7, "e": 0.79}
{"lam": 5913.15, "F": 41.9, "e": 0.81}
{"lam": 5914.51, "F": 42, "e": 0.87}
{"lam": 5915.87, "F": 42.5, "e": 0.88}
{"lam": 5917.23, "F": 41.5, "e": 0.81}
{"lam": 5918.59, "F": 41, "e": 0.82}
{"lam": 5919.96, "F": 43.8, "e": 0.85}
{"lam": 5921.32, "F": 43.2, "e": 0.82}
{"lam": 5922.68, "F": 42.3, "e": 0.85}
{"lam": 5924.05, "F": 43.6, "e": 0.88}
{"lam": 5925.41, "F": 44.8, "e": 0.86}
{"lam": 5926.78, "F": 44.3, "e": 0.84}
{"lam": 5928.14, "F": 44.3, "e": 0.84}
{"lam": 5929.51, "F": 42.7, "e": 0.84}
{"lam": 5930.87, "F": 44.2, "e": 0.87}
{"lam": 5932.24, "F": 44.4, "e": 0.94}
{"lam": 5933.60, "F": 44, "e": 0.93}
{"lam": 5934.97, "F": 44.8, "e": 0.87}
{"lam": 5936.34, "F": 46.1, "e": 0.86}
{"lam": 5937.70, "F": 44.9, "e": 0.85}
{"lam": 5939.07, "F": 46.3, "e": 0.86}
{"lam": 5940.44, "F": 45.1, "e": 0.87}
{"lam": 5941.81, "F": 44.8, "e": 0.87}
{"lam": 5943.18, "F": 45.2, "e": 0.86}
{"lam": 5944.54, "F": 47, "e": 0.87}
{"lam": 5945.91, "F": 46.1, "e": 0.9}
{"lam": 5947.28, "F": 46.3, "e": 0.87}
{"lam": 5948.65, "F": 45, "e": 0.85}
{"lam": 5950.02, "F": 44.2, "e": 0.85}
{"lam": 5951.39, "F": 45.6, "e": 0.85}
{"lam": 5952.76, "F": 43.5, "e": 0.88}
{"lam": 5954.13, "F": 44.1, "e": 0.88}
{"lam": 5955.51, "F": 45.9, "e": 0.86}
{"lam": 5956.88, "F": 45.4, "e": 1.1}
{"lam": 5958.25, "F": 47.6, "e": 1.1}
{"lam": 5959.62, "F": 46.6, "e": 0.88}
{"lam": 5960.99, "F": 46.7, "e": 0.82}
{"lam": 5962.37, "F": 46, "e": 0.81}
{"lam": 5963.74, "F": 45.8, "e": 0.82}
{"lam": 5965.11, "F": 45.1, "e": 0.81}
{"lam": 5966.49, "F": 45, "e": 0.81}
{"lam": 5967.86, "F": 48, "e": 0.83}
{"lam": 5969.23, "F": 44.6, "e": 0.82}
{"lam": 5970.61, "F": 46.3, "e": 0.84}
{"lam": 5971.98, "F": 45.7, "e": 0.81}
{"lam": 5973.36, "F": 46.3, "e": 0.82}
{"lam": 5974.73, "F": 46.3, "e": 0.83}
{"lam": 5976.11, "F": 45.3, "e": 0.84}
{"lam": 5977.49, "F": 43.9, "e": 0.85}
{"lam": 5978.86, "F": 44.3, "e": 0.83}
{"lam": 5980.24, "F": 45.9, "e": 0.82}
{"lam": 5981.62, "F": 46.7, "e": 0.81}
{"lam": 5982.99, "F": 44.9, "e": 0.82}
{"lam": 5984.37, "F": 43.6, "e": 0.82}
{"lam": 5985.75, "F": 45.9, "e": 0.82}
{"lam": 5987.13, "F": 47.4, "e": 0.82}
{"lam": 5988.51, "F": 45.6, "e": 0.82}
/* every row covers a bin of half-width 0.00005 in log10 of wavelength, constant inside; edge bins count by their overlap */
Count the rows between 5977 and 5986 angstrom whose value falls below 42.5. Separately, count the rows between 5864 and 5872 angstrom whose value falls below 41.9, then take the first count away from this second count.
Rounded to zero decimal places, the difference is 1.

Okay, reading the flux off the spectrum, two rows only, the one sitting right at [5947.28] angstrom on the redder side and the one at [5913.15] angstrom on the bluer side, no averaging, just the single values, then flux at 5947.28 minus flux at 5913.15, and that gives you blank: 4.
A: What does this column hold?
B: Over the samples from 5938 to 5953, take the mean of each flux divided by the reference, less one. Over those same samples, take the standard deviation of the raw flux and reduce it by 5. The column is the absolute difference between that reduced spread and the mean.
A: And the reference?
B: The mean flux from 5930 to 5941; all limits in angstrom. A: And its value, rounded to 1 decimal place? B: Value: 4.0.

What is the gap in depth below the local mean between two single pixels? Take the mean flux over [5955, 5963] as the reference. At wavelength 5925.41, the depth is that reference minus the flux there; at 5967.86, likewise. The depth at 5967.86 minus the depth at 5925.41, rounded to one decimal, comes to -3.2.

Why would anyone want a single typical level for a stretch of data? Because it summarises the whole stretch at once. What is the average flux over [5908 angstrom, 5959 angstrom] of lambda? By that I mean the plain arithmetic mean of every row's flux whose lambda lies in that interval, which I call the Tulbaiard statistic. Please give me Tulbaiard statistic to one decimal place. 44.2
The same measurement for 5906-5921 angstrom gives 42.2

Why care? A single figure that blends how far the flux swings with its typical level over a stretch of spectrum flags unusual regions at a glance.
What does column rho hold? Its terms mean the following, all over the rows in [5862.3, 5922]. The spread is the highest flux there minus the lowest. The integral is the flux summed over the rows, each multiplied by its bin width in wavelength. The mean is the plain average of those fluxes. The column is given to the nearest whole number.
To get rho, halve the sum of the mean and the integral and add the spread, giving 1114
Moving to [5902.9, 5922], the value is 425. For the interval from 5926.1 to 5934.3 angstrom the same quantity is 204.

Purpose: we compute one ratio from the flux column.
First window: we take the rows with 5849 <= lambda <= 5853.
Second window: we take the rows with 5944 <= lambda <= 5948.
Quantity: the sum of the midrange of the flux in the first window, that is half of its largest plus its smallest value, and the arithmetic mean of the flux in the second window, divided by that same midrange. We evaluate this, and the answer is 2.05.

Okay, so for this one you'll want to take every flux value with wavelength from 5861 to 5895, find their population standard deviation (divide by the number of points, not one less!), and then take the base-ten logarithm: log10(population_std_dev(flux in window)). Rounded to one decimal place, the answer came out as 1.0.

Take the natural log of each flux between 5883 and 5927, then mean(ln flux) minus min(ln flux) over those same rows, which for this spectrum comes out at 1.0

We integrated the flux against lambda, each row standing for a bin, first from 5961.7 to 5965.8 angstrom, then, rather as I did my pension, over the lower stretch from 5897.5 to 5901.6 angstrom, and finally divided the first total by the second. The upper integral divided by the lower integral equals 1.6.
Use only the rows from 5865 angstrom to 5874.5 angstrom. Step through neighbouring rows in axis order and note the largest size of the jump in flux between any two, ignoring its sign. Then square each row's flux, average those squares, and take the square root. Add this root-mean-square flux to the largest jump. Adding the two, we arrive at 46.9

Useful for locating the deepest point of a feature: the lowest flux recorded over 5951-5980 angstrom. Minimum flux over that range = 43.5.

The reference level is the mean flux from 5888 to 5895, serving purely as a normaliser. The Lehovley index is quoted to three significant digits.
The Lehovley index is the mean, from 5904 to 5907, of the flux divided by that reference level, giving 2.50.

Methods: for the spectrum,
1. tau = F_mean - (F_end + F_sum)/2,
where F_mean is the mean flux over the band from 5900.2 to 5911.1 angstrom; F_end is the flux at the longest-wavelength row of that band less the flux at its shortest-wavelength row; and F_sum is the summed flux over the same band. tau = -123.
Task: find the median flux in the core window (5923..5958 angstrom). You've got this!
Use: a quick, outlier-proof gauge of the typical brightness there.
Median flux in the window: 45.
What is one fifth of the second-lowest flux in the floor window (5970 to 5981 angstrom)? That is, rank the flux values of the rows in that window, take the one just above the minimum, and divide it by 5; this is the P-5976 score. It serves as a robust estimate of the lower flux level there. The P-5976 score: 8.86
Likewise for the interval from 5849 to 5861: 8.00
